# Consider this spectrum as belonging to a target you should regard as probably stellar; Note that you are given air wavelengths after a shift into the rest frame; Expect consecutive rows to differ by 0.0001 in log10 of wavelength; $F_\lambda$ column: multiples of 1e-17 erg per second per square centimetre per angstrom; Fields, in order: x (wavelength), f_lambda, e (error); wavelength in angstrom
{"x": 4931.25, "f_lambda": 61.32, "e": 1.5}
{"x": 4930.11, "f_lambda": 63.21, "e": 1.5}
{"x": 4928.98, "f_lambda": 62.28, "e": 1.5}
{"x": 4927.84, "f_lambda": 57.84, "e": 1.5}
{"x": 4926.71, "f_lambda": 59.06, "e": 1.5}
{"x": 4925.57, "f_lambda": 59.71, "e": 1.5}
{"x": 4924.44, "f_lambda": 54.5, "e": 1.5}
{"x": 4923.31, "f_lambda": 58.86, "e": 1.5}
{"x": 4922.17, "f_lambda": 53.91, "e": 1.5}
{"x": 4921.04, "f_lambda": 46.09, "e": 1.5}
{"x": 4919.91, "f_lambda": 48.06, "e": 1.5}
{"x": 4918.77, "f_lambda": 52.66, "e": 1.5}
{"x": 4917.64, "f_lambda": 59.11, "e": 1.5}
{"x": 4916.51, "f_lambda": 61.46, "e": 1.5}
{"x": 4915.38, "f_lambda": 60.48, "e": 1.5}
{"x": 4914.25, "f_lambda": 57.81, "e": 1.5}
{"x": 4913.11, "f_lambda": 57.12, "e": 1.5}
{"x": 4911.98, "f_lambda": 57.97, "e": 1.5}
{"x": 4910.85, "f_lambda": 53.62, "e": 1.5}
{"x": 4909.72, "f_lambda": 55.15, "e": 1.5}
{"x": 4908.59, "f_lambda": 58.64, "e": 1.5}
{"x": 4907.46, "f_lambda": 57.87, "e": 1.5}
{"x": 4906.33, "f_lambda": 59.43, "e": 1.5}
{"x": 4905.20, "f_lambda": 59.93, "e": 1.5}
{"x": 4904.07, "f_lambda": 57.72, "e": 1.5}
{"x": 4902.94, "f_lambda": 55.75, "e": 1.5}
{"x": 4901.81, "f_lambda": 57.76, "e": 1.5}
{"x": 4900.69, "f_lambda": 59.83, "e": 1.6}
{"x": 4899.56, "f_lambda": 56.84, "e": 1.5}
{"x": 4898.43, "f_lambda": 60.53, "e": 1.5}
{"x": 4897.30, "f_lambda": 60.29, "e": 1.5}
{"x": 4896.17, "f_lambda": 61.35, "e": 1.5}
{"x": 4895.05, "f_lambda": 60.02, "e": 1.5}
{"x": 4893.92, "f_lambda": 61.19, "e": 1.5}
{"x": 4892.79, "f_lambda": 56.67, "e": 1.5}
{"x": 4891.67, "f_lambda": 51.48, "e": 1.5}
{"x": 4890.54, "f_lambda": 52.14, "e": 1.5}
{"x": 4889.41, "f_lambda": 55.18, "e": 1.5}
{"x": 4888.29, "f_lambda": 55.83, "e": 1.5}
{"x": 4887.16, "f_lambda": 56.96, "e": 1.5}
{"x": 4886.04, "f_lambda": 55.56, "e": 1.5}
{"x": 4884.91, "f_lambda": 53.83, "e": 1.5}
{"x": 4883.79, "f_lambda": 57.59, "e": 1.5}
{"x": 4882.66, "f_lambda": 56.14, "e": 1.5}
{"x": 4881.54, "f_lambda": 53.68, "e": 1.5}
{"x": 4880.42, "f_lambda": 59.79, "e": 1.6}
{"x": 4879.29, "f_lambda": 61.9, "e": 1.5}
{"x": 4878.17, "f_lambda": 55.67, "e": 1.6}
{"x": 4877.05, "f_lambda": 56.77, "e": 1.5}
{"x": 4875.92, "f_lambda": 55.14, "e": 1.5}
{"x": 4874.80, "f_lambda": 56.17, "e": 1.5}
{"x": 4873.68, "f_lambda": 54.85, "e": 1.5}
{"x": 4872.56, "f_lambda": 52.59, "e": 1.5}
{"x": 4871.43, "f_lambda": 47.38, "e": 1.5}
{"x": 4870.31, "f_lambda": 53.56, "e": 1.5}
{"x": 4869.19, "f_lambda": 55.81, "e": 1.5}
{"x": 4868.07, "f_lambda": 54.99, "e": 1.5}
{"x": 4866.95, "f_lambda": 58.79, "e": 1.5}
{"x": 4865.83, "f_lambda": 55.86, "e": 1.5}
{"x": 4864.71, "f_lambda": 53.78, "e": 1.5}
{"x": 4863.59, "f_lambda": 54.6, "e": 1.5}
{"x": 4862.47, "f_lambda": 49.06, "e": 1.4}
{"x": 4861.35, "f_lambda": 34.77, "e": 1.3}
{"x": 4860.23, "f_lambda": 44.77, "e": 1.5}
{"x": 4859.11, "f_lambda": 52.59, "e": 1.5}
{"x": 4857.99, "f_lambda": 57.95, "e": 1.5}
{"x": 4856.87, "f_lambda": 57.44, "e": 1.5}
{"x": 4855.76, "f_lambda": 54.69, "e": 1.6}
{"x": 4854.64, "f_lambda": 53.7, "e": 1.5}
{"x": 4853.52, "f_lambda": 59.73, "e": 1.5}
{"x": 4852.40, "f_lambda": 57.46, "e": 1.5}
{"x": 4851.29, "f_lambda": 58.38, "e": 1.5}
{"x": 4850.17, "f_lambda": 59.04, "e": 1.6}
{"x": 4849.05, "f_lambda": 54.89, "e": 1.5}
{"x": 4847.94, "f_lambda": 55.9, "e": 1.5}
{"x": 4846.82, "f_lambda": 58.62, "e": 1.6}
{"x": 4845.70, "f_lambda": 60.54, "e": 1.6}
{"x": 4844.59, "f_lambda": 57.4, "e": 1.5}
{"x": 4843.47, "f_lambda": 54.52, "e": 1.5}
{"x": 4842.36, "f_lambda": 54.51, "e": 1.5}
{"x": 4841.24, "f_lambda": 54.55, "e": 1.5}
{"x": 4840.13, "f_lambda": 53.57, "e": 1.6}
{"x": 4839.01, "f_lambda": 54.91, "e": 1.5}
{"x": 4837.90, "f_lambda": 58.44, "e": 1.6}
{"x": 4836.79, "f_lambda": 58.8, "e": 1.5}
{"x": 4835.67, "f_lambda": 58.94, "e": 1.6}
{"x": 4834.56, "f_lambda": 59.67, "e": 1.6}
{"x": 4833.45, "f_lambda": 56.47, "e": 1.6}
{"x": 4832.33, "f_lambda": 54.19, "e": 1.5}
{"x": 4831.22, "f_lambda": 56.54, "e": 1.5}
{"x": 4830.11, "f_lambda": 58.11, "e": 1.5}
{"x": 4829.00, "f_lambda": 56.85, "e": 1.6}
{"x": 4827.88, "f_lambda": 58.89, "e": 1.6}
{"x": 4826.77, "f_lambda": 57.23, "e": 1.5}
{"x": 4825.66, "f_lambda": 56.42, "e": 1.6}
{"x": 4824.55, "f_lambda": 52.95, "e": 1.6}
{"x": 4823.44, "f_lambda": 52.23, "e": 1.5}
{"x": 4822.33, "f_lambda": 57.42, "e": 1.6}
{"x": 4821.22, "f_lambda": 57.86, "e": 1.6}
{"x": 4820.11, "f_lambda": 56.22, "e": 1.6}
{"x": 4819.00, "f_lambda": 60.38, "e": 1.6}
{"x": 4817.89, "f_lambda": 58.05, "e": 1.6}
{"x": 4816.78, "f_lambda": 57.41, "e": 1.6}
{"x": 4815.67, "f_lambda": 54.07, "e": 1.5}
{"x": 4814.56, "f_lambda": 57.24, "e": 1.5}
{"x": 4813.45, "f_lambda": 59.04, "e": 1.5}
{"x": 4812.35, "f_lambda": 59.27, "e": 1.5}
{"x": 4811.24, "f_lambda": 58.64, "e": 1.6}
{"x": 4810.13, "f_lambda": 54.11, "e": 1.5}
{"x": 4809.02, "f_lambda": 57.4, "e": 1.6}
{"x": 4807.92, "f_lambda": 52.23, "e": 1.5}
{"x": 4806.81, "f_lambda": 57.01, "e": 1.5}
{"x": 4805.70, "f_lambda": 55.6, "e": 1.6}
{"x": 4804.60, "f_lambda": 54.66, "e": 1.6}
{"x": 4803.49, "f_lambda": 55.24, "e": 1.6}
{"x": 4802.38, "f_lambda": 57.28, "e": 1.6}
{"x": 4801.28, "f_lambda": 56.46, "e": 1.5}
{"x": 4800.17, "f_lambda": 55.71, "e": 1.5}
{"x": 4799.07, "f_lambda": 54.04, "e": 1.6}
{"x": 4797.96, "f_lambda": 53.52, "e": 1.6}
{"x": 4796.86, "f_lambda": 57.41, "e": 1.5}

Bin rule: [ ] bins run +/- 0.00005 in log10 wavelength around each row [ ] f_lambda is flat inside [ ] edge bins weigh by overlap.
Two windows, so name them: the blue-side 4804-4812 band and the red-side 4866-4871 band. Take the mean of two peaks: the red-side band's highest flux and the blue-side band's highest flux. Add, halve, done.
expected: 58.7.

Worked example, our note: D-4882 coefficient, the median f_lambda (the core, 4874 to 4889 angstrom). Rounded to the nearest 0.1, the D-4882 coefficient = 56.1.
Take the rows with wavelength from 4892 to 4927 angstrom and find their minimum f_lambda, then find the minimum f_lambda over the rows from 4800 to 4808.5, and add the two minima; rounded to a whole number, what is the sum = 98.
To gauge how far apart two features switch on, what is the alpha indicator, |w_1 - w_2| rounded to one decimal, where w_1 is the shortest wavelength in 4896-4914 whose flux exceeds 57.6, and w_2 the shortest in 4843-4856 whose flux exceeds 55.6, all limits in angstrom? 51.6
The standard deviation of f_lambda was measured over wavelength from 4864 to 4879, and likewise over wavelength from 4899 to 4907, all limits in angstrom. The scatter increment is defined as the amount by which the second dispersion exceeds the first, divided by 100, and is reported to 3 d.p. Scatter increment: -0.011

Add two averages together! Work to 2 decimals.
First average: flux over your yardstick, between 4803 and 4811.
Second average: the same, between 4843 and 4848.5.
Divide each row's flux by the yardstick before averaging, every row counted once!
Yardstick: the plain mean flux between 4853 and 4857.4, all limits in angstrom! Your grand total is 2.00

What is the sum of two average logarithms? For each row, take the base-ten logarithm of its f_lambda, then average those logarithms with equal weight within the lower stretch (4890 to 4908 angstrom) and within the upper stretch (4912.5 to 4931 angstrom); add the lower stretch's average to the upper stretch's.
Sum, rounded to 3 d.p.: 3.518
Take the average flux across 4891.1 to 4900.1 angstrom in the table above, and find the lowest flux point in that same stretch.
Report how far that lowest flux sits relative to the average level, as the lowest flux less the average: -7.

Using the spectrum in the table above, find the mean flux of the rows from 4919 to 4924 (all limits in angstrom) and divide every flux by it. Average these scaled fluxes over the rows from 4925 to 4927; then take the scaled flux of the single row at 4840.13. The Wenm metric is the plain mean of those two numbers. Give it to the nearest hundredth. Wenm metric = 1.09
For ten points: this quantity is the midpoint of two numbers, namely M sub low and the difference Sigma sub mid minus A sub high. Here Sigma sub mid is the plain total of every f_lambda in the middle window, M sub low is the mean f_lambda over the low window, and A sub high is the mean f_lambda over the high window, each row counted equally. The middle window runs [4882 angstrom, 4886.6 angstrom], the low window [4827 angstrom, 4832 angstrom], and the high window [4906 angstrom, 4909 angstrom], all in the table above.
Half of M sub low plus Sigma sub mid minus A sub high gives 111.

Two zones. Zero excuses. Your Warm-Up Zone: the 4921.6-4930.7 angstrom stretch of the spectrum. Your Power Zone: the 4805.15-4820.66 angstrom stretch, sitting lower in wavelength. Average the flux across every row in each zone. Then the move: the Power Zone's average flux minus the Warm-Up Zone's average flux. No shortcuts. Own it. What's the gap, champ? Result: -1.8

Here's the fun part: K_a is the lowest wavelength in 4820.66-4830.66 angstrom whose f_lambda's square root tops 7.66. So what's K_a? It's 4827.88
